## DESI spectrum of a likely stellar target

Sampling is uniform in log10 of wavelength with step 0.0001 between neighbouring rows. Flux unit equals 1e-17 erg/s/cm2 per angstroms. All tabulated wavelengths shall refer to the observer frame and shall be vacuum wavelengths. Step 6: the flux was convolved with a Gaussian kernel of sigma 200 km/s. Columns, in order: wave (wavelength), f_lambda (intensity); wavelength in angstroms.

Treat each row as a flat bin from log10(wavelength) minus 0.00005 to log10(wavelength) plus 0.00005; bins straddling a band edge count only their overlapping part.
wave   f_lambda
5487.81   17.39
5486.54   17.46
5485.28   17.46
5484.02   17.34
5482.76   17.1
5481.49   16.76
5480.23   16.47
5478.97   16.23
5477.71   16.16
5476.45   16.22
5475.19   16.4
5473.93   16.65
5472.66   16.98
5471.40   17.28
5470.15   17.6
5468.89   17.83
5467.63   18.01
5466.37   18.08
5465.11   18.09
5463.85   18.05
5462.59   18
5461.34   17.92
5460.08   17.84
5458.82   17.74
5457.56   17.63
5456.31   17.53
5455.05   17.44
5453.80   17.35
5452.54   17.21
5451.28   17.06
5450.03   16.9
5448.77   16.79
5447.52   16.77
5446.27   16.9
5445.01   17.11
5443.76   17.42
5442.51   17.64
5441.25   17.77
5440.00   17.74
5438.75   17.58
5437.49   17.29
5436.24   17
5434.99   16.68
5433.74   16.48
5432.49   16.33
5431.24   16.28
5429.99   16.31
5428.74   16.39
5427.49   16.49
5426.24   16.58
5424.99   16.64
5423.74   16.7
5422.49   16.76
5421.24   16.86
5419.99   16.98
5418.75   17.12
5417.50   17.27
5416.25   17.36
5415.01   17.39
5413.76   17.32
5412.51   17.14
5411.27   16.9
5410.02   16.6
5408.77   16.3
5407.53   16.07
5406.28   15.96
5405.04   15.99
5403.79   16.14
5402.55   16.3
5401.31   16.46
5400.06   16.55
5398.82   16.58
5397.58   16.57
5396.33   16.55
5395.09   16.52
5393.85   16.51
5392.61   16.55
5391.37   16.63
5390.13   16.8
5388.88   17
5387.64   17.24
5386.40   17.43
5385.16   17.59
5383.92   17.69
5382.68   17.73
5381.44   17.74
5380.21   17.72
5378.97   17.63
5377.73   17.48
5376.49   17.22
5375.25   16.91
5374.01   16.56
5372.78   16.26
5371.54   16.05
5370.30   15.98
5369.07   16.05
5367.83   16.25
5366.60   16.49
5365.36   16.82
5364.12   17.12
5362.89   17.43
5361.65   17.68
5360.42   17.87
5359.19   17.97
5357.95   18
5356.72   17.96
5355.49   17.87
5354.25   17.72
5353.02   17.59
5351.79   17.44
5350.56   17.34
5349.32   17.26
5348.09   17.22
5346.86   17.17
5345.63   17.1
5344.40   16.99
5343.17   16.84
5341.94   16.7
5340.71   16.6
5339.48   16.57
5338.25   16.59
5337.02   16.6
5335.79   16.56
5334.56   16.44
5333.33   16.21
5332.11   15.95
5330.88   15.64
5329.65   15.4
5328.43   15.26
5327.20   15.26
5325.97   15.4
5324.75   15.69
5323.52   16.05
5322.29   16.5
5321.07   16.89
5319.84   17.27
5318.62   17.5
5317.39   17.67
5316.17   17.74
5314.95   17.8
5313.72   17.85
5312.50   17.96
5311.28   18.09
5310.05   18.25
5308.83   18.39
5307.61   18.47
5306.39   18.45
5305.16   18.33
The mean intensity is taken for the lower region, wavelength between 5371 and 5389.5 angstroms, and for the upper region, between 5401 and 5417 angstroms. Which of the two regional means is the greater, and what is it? 17.2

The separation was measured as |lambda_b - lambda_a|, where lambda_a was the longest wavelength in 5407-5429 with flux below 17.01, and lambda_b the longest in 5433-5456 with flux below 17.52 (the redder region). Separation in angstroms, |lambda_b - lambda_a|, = 26.3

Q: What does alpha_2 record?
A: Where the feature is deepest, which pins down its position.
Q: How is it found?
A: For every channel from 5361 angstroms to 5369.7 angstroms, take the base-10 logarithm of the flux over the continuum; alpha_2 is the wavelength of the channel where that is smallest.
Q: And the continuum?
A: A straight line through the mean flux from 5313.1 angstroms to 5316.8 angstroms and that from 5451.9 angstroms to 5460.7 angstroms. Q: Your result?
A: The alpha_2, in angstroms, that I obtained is 5369.07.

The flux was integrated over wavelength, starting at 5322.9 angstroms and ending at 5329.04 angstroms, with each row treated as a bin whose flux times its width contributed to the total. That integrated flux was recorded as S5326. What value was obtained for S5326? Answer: 95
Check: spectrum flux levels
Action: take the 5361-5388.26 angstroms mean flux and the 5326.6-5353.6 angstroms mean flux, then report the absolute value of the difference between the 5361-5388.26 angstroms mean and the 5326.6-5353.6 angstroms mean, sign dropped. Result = 0.47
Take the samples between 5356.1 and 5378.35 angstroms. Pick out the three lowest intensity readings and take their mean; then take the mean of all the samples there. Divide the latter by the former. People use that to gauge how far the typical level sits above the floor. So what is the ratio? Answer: 1.061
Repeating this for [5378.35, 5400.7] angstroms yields 1.032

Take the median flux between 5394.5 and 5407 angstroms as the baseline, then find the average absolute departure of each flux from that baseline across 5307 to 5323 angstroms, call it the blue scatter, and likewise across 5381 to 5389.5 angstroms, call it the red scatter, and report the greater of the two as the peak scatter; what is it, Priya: 1.23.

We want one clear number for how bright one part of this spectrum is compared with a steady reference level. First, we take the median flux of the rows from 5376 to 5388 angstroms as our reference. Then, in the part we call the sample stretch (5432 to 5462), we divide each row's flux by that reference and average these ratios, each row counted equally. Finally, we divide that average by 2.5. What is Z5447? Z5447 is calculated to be 0.392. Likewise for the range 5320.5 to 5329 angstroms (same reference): 0.360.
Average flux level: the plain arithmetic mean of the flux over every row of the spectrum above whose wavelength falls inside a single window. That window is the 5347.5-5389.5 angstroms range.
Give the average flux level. 17.2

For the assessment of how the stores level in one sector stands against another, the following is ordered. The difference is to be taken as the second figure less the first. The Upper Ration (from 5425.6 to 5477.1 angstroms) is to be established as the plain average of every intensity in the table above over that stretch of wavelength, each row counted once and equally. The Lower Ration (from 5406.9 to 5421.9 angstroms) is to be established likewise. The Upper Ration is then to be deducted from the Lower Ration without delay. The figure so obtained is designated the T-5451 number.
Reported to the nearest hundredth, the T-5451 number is -0.26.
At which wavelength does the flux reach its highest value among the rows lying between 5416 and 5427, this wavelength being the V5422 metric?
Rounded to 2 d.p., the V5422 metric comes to 5416.25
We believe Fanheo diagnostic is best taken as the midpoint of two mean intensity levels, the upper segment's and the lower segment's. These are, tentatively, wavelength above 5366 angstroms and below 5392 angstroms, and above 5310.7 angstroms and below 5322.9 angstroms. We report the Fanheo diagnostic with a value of 17.3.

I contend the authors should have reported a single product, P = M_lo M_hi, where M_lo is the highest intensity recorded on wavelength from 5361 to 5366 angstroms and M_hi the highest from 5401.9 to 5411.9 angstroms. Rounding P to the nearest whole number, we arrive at 299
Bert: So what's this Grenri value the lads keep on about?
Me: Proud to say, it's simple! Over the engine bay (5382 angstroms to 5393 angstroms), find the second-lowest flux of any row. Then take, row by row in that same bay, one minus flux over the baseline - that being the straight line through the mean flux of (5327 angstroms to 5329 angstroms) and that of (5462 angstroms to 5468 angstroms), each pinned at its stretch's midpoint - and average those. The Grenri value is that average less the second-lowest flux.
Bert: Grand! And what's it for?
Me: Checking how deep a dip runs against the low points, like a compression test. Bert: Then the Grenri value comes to -16.7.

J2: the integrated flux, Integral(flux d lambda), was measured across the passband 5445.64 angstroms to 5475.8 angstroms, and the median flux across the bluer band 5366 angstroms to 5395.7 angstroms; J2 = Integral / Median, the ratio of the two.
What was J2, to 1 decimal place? 31.2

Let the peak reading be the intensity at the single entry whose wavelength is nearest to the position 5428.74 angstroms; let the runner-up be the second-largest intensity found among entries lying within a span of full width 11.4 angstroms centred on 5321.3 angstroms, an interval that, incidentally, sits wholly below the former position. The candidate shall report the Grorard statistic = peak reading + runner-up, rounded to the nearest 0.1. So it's 34.1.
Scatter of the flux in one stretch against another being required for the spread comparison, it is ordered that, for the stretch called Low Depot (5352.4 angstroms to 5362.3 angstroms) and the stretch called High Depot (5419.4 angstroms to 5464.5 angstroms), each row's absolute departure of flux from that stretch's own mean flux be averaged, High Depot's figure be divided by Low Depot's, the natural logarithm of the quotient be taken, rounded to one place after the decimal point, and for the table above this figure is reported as 1.3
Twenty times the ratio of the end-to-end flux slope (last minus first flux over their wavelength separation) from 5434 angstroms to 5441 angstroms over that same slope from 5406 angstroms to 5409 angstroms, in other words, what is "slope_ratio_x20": 31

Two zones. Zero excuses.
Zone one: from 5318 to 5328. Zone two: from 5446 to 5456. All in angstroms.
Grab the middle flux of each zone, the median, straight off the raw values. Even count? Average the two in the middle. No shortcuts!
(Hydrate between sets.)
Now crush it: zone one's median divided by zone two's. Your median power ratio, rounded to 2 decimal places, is 0.96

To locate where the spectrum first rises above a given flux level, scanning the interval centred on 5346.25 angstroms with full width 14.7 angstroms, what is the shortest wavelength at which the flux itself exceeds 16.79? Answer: 5343.17 angstroms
